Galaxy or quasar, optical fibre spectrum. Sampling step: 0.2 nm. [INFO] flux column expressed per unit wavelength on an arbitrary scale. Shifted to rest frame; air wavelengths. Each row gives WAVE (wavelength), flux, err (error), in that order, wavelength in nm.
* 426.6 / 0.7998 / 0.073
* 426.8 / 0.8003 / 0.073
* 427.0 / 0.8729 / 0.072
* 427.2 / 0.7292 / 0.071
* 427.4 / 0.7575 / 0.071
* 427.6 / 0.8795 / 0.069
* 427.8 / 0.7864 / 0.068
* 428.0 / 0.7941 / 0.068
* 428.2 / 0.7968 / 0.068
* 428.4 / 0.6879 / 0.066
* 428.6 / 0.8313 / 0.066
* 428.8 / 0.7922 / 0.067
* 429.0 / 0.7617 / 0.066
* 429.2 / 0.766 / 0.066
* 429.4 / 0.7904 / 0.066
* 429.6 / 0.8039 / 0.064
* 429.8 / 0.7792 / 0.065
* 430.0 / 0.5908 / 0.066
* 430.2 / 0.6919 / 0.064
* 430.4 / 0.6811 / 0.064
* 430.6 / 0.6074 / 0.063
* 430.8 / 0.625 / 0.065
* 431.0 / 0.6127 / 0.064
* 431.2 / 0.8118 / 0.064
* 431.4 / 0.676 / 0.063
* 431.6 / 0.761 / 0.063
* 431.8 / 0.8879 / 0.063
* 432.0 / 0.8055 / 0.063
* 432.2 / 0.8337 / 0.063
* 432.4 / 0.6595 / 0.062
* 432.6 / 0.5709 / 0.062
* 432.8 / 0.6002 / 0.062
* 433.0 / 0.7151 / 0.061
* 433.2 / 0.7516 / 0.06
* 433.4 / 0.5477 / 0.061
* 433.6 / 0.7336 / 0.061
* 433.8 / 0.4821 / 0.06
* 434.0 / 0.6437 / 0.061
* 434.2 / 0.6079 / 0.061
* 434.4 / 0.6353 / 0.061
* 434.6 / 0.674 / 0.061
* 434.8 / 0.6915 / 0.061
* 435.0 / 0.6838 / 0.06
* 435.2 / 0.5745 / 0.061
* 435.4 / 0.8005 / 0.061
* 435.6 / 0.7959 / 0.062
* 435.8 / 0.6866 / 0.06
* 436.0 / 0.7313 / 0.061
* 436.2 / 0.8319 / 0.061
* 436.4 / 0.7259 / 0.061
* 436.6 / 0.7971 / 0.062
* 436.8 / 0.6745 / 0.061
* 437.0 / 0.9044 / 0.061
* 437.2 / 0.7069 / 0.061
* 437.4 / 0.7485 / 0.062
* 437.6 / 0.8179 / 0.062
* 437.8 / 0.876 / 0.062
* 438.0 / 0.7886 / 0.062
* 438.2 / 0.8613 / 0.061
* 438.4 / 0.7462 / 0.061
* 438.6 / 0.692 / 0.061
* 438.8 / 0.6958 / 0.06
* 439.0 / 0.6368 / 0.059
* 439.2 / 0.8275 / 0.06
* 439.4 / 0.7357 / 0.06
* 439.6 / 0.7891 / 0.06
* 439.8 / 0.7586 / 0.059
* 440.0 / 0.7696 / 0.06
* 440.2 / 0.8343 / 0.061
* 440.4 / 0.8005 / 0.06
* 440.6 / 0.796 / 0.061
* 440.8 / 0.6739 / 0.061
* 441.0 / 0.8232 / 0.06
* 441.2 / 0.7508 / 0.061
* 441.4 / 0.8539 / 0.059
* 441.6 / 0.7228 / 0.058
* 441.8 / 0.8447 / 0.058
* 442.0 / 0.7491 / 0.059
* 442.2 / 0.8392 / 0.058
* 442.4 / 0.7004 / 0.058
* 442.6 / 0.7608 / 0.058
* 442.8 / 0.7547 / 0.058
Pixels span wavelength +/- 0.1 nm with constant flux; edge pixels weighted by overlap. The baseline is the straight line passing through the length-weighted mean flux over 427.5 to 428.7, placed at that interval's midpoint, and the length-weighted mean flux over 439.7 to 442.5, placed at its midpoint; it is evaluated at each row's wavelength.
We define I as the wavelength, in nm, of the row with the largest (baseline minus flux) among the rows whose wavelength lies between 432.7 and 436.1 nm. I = 433.8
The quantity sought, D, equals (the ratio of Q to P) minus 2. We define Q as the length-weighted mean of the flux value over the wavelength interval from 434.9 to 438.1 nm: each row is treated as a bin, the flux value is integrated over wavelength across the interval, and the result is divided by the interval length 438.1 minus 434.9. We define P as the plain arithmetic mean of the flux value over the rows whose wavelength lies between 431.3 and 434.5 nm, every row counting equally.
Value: -0.89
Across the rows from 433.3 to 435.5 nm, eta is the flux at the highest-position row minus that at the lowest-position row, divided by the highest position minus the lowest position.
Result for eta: 0.126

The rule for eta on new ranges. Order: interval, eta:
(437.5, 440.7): -0.007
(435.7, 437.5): 0.039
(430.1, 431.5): -0.013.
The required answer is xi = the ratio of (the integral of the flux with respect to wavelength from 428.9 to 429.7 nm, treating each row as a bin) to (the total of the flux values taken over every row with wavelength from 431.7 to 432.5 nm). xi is 0.196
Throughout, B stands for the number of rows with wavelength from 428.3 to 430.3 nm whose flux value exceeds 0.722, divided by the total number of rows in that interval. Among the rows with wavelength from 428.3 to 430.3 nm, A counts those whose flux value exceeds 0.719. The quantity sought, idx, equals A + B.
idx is 7.7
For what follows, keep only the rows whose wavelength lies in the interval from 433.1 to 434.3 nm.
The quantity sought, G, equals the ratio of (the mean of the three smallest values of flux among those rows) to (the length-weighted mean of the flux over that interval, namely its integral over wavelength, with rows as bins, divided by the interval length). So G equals 0.87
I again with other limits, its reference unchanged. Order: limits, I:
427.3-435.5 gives 433.8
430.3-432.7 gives 432.6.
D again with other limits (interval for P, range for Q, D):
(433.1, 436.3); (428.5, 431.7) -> -0.93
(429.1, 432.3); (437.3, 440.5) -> -0.94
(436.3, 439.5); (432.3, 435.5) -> -1.15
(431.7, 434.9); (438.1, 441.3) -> -0.88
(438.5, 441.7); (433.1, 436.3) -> -1.11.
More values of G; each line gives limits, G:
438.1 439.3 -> 0.91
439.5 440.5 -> 0.98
